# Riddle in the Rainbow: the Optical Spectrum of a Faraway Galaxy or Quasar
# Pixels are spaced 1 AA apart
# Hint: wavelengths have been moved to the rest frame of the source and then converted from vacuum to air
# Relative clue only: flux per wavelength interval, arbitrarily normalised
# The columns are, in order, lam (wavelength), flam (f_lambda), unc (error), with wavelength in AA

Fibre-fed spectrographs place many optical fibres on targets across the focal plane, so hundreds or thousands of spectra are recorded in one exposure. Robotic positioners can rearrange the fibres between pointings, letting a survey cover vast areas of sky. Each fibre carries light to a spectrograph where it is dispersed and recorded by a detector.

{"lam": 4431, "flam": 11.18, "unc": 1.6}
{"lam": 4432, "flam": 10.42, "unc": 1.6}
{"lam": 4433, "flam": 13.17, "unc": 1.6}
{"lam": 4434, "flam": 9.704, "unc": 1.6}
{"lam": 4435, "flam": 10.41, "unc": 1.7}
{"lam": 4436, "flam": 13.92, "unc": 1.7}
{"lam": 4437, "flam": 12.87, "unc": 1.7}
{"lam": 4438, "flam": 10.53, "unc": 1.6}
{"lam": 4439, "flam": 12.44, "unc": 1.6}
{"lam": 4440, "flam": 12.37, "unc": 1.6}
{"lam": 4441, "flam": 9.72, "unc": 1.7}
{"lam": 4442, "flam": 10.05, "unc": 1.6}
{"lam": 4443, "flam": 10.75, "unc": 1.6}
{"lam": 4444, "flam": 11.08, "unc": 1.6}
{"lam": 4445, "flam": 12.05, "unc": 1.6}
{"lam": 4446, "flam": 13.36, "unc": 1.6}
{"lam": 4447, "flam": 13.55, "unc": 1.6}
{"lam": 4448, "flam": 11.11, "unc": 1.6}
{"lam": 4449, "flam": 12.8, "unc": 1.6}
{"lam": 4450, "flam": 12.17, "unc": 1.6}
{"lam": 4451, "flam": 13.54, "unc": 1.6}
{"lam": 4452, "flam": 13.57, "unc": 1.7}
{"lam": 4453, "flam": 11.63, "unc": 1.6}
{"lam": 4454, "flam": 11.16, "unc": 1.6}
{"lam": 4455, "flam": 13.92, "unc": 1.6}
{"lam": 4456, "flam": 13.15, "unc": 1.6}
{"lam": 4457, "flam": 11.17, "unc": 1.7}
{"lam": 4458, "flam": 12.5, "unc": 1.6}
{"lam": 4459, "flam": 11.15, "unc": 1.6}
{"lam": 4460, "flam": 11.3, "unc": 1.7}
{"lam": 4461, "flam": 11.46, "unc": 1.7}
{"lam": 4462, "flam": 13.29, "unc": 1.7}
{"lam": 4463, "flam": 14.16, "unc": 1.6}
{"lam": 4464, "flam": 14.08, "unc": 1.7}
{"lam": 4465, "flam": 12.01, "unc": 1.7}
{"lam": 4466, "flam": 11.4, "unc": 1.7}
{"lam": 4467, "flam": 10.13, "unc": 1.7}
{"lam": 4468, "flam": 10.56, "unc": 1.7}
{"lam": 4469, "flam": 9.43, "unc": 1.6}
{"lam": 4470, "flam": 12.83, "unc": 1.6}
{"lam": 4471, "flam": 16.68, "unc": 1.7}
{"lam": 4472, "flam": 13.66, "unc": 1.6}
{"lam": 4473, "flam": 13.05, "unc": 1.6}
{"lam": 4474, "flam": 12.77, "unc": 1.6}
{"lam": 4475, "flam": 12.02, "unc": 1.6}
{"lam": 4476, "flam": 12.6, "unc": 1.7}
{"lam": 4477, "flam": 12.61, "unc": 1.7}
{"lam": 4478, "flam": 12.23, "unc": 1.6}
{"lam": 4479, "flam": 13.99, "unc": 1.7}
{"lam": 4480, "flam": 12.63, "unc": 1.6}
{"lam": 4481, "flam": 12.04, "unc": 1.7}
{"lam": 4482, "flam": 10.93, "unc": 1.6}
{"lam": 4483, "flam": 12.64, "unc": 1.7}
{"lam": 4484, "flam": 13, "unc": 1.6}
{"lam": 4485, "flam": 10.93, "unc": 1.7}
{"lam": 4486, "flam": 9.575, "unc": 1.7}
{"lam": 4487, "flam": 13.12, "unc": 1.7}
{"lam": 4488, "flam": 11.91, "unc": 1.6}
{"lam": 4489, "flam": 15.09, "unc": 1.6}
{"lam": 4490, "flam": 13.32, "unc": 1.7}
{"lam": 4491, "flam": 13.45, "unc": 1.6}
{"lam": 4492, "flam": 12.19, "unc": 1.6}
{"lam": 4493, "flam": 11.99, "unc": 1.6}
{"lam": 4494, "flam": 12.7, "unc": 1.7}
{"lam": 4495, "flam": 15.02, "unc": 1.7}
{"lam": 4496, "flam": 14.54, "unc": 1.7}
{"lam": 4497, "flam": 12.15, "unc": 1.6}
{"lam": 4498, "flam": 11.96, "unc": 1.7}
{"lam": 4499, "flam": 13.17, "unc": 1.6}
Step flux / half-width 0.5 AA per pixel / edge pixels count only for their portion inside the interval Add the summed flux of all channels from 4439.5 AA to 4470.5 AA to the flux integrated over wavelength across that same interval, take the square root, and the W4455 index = 27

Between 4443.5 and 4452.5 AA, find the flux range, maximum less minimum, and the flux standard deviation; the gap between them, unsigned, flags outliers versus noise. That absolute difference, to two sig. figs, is 1.5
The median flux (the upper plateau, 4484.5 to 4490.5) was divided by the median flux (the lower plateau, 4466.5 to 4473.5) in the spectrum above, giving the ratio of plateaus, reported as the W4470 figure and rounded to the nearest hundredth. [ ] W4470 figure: 0.98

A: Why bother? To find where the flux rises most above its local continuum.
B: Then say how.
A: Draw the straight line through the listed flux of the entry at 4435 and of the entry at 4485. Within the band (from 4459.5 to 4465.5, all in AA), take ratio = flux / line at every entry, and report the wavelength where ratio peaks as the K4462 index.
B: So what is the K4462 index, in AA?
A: 4463 AA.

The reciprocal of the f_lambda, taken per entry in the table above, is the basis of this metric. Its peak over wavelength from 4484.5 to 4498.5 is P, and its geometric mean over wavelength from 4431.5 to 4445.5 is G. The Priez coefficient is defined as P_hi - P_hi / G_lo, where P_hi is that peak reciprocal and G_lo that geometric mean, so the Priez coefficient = -1.08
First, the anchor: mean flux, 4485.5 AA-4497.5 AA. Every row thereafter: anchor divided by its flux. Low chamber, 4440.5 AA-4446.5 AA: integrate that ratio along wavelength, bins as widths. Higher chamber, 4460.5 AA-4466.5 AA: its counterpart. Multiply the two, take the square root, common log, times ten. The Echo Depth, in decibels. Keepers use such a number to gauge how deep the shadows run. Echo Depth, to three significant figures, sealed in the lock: 8.17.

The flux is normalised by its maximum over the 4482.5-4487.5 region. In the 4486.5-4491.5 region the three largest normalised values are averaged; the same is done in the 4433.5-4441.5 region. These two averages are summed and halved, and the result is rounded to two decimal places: 1.03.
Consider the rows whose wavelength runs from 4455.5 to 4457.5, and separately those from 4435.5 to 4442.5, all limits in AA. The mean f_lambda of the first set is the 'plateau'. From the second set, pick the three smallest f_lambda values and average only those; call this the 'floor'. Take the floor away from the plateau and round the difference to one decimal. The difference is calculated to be 2.1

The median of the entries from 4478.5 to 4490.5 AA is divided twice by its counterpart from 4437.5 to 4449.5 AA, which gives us 0.0942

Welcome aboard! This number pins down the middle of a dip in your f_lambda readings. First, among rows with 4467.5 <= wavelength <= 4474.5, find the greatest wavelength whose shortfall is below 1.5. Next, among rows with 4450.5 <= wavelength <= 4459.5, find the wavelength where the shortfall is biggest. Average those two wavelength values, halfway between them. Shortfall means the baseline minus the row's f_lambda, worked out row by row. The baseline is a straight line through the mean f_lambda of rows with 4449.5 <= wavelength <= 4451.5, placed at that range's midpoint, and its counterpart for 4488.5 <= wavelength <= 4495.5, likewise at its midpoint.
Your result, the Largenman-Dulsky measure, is 4466.5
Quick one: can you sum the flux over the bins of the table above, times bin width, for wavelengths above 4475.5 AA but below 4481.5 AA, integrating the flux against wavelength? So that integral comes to 76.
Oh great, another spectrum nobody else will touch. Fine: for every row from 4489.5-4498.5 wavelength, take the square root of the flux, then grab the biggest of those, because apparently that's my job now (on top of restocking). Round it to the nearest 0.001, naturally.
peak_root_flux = 3.876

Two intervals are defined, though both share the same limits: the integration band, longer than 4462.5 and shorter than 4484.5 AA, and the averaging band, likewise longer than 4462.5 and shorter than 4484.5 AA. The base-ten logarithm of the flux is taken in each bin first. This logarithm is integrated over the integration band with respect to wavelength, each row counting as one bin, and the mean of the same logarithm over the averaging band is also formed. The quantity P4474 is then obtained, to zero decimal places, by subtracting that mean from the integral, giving 23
